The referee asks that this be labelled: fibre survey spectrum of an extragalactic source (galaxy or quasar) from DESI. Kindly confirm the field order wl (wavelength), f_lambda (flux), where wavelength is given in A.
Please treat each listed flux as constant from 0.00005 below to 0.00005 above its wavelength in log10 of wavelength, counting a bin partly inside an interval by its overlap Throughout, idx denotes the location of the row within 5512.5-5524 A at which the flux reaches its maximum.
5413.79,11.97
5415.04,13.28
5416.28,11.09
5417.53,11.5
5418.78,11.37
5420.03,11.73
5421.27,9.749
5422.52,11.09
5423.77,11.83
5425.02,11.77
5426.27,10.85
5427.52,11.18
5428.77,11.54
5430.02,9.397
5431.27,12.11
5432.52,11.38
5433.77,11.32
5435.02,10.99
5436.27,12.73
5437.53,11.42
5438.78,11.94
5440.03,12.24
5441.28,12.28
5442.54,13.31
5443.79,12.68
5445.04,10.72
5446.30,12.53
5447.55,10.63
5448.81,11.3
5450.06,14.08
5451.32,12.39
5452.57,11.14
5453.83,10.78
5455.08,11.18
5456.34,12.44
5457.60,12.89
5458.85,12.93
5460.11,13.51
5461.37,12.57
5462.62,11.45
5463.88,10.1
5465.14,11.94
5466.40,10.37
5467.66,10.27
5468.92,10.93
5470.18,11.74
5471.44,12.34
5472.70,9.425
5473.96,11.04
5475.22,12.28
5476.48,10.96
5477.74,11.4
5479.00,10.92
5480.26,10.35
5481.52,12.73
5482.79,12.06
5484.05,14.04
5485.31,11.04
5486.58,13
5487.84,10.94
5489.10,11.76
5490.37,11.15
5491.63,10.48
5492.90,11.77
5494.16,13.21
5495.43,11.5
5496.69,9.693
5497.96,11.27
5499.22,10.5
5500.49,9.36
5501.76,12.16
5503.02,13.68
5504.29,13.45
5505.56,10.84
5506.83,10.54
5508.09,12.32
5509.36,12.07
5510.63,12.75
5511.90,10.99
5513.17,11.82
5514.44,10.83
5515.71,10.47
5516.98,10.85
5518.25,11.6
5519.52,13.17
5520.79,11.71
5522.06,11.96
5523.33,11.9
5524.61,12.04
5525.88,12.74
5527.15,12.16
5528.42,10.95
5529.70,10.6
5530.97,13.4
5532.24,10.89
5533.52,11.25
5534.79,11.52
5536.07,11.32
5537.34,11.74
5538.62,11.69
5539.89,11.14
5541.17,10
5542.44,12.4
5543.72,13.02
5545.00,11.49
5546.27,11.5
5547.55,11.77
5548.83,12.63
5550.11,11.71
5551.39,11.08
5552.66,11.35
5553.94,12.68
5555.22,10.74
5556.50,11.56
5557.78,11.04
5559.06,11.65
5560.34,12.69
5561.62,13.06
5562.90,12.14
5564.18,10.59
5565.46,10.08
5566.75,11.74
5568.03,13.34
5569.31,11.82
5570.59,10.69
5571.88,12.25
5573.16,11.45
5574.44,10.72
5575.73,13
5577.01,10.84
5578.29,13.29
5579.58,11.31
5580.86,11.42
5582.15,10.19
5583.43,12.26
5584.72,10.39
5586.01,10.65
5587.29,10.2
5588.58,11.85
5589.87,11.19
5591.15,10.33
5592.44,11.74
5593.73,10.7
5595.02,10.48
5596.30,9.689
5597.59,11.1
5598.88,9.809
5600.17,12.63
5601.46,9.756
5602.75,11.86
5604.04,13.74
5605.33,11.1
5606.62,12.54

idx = 5519.52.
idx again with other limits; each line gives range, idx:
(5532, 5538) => 5537.34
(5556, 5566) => 5561.62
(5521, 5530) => 5525.88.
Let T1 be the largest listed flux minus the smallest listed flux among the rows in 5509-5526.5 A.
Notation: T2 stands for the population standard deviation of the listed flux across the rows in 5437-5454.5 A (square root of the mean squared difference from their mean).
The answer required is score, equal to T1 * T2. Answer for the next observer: 2.7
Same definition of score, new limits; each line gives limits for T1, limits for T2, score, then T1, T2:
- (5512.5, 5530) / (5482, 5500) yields 3.1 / 2.7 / 1.132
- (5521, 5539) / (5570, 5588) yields 2.7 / 2.8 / 0.975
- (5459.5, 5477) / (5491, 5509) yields 5.3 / 4.1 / 1.308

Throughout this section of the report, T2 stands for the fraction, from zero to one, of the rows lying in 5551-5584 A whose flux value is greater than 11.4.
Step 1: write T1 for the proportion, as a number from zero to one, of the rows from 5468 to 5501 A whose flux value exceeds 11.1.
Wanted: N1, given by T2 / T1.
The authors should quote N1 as 1.1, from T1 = 0.54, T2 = 0.58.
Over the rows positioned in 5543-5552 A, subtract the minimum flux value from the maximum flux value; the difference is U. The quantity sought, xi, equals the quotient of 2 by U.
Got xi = 1.03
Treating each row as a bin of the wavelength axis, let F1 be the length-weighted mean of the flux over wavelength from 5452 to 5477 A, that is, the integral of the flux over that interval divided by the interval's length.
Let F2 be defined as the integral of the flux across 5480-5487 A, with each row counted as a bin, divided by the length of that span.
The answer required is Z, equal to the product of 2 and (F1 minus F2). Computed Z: -1.5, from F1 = 11.5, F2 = 12.3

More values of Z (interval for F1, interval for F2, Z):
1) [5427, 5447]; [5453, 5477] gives 0.4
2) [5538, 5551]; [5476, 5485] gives -0.1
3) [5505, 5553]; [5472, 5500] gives 0.4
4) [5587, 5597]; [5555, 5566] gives -1.5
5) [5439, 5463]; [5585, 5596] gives 2.6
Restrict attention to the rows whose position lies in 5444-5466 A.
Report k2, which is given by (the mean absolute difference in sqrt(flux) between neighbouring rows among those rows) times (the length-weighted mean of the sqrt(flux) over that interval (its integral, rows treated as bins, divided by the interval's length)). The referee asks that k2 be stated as 0.58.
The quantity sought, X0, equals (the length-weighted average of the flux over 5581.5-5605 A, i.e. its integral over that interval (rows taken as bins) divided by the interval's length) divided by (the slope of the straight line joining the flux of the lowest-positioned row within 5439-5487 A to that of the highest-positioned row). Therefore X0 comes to 676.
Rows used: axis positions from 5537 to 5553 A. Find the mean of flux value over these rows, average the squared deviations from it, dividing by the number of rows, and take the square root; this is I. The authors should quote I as 0.73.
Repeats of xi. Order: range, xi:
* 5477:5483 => 0.84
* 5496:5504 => 0.46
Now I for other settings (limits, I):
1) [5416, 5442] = 0.75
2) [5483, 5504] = 1.31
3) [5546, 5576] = 0.85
